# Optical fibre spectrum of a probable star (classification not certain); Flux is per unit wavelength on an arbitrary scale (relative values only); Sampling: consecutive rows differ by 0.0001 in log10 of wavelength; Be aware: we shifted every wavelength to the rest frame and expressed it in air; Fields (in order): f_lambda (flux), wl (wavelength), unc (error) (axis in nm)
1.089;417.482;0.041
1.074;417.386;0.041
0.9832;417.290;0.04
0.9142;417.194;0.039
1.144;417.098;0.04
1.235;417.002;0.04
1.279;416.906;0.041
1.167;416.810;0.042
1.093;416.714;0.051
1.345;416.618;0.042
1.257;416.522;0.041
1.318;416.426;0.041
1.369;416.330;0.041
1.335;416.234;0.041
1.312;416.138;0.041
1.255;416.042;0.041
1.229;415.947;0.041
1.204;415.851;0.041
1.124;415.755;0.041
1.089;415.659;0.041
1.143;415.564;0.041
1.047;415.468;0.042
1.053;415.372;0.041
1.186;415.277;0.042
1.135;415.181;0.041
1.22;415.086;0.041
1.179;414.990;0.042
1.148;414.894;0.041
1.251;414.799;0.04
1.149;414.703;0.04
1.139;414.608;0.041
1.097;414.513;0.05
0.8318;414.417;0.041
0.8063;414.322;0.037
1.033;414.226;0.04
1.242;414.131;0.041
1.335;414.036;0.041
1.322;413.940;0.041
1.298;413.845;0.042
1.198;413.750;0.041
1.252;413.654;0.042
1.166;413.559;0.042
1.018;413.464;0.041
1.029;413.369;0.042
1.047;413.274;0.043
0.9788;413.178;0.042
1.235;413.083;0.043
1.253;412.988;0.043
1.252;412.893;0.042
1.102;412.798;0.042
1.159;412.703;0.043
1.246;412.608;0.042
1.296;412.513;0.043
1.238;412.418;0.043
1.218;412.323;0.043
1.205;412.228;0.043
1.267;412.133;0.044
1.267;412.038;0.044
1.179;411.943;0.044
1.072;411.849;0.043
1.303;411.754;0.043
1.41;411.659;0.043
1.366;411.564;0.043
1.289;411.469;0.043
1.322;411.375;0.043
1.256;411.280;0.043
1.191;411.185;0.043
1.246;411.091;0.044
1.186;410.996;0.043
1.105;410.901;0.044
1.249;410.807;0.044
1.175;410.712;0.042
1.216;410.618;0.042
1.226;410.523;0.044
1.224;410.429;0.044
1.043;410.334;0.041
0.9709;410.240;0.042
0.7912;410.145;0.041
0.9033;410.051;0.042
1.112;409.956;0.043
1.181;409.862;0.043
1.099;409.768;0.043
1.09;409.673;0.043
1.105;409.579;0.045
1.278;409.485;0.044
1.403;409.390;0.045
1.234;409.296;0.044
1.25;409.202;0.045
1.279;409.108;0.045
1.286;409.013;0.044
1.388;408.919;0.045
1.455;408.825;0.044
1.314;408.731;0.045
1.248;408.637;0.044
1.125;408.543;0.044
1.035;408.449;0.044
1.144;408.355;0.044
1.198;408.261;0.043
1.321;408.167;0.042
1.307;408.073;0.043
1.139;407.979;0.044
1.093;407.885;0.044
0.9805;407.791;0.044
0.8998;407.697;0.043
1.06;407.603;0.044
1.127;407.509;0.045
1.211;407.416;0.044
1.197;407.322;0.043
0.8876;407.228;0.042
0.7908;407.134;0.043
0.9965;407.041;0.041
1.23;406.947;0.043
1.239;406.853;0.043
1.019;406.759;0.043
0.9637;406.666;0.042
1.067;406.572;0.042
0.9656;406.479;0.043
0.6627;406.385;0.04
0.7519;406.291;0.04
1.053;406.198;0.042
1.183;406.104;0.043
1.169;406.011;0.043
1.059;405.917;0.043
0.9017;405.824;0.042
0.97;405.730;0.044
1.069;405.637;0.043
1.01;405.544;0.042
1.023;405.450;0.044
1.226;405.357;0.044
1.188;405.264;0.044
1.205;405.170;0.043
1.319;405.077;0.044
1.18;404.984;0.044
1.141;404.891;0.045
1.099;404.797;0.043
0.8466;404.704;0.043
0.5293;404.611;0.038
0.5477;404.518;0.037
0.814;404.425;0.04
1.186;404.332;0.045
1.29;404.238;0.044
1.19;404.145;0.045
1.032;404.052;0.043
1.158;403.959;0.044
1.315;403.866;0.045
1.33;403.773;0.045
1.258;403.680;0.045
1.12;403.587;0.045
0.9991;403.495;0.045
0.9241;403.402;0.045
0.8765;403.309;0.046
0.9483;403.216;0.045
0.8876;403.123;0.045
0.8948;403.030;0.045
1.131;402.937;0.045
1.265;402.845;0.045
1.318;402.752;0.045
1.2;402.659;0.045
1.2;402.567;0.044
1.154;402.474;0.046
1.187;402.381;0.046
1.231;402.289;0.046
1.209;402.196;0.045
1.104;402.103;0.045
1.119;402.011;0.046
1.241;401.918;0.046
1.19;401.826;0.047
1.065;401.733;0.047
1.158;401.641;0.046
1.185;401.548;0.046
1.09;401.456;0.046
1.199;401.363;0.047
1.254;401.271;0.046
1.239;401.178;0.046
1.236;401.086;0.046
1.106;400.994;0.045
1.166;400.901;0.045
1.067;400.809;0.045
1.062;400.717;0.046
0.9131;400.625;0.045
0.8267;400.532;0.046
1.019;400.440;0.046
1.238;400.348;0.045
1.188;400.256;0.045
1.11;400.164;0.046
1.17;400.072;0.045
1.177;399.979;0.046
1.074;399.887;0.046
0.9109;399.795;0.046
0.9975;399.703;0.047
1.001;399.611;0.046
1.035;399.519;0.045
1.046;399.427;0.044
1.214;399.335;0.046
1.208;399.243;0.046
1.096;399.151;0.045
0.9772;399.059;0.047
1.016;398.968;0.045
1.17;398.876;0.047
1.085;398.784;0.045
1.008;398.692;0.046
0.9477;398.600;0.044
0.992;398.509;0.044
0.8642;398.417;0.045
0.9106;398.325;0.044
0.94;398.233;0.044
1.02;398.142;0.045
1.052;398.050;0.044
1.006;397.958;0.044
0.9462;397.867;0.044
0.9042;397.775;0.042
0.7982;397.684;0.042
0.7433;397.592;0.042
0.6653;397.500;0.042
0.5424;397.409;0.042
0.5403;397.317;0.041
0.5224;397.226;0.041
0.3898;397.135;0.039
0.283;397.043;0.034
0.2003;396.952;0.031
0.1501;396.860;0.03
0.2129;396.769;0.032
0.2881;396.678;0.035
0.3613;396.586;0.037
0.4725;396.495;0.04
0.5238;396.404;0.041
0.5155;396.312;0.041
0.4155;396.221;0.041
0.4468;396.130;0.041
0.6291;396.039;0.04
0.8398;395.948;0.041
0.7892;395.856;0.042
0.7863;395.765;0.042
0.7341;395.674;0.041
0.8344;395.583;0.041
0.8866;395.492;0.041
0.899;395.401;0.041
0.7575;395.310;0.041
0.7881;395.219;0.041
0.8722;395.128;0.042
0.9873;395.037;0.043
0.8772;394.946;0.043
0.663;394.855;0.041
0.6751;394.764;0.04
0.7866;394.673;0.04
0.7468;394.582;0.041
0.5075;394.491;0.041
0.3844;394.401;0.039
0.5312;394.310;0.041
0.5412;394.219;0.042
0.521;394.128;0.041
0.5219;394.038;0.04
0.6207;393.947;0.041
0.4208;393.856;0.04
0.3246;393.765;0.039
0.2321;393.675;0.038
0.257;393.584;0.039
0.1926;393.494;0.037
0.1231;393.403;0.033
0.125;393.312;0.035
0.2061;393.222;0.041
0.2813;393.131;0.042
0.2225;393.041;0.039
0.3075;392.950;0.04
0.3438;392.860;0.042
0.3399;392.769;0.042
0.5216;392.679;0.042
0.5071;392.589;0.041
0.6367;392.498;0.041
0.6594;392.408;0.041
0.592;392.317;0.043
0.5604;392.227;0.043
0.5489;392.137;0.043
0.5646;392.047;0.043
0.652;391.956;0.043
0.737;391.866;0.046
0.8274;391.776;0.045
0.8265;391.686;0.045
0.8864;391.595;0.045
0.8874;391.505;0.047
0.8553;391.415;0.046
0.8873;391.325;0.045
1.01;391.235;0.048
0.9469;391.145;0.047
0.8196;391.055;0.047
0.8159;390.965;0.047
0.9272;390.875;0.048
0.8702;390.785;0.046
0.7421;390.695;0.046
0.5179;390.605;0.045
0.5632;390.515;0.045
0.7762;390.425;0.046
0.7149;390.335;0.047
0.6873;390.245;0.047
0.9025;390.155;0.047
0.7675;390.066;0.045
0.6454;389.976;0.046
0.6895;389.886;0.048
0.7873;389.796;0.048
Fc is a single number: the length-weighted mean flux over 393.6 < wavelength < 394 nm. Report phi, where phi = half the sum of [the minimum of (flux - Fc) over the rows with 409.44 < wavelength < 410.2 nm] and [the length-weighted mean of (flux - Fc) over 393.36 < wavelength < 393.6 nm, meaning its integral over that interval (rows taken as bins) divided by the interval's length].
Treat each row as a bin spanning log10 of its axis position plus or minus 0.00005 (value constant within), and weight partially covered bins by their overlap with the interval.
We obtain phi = 0.1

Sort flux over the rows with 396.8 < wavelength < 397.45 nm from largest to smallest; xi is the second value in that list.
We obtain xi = 0.5403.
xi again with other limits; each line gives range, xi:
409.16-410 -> 1.278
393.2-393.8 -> 0.257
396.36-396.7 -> 0.4725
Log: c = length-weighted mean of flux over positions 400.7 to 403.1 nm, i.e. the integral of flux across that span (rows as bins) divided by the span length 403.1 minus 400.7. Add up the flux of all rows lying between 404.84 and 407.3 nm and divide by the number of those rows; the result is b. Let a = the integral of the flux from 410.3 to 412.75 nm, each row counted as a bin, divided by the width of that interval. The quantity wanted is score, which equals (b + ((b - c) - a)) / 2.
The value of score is -0.15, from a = 1.2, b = 1.05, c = 1.16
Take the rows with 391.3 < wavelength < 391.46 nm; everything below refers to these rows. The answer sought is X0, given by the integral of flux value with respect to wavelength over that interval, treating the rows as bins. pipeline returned 0.14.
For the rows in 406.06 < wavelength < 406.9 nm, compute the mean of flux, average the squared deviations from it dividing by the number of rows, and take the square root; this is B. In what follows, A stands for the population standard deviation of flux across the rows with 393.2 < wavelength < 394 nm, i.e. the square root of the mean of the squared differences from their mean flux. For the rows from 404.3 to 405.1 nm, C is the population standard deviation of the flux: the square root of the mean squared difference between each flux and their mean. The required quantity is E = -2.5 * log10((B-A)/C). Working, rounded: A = 0.150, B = 0.175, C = 0.273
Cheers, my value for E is 2.6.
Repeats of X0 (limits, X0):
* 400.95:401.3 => 0.42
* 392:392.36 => 0.20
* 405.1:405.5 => 0.47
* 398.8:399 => 0.22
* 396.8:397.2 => 0.11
